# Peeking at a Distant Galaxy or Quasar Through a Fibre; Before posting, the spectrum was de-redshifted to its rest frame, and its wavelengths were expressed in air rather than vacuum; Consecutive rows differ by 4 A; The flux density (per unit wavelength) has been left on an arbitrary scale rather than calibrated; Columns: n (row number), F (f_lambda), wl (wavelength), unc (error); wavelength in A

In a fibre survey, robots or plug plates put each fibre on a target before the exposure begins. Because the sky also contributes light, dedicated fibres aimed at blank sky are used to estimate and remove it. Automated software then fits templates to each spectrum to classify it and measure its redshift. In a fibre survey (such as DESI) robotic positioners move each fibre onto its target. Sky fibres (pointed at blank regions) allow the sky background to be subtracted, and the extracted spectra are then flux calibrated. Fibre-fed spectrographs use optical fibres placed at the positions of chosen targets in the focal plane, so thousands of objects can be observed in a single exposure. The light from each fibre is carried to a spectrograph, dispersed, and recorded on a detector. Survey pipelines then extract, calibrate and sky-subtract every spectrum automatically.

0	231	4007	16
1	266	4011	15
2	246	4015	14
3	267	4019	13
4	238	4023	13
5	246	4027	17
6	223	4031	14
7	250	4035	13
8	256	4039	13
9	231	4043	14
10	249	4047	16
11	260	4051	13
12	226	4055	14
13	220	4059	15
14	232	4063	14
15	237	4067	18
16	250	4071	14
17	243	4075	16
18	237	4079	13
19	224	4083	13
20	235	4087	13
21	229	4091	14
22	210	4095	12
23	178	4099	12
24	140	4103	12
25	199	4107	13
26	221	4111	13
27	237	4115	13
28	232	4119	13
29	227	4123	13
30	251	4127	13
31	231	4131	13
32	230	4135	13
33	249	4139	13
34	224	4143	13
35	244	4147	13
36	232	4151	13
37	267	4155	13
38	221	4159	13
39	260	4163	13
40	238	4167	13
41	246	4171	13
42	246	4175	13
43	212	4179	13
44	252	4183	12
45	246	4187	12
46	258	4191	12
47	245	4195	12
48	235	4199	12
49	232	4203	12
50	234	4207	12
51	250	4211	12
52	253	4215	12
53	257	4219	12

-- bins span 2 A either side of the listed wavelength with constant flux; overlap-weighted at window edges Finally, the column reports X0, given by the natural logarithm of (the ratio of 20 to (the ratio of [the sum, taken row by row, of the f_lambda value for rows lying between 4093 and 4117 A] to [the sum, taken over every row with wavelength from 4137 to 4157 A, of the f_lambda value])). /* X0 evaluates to 3.0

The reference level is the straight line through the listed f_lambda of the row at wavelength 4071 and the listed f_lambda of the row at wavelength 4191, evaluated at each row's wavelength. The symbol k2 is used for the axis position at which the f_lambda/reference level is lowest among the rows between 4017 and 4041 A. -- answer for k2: 4031 A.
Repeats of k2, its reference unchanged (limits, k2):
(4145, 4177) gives 4159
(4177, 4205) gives 4179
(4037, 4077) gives 4059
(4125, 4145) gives 4143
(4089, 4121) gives 4103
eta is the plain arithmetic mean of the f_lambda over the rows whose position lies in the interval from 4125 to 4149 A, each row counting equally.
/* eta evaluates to 238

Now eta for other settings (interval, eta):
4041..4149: 228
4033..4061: 242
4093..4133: 213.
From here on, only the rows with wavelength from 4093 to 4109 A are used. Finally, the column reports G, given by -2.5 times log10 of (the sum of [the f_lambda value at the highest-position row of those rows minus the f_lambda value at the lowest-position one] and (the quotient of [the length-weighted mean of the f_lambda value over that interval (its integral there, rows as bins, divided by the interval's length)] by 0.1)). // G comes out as -8.14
